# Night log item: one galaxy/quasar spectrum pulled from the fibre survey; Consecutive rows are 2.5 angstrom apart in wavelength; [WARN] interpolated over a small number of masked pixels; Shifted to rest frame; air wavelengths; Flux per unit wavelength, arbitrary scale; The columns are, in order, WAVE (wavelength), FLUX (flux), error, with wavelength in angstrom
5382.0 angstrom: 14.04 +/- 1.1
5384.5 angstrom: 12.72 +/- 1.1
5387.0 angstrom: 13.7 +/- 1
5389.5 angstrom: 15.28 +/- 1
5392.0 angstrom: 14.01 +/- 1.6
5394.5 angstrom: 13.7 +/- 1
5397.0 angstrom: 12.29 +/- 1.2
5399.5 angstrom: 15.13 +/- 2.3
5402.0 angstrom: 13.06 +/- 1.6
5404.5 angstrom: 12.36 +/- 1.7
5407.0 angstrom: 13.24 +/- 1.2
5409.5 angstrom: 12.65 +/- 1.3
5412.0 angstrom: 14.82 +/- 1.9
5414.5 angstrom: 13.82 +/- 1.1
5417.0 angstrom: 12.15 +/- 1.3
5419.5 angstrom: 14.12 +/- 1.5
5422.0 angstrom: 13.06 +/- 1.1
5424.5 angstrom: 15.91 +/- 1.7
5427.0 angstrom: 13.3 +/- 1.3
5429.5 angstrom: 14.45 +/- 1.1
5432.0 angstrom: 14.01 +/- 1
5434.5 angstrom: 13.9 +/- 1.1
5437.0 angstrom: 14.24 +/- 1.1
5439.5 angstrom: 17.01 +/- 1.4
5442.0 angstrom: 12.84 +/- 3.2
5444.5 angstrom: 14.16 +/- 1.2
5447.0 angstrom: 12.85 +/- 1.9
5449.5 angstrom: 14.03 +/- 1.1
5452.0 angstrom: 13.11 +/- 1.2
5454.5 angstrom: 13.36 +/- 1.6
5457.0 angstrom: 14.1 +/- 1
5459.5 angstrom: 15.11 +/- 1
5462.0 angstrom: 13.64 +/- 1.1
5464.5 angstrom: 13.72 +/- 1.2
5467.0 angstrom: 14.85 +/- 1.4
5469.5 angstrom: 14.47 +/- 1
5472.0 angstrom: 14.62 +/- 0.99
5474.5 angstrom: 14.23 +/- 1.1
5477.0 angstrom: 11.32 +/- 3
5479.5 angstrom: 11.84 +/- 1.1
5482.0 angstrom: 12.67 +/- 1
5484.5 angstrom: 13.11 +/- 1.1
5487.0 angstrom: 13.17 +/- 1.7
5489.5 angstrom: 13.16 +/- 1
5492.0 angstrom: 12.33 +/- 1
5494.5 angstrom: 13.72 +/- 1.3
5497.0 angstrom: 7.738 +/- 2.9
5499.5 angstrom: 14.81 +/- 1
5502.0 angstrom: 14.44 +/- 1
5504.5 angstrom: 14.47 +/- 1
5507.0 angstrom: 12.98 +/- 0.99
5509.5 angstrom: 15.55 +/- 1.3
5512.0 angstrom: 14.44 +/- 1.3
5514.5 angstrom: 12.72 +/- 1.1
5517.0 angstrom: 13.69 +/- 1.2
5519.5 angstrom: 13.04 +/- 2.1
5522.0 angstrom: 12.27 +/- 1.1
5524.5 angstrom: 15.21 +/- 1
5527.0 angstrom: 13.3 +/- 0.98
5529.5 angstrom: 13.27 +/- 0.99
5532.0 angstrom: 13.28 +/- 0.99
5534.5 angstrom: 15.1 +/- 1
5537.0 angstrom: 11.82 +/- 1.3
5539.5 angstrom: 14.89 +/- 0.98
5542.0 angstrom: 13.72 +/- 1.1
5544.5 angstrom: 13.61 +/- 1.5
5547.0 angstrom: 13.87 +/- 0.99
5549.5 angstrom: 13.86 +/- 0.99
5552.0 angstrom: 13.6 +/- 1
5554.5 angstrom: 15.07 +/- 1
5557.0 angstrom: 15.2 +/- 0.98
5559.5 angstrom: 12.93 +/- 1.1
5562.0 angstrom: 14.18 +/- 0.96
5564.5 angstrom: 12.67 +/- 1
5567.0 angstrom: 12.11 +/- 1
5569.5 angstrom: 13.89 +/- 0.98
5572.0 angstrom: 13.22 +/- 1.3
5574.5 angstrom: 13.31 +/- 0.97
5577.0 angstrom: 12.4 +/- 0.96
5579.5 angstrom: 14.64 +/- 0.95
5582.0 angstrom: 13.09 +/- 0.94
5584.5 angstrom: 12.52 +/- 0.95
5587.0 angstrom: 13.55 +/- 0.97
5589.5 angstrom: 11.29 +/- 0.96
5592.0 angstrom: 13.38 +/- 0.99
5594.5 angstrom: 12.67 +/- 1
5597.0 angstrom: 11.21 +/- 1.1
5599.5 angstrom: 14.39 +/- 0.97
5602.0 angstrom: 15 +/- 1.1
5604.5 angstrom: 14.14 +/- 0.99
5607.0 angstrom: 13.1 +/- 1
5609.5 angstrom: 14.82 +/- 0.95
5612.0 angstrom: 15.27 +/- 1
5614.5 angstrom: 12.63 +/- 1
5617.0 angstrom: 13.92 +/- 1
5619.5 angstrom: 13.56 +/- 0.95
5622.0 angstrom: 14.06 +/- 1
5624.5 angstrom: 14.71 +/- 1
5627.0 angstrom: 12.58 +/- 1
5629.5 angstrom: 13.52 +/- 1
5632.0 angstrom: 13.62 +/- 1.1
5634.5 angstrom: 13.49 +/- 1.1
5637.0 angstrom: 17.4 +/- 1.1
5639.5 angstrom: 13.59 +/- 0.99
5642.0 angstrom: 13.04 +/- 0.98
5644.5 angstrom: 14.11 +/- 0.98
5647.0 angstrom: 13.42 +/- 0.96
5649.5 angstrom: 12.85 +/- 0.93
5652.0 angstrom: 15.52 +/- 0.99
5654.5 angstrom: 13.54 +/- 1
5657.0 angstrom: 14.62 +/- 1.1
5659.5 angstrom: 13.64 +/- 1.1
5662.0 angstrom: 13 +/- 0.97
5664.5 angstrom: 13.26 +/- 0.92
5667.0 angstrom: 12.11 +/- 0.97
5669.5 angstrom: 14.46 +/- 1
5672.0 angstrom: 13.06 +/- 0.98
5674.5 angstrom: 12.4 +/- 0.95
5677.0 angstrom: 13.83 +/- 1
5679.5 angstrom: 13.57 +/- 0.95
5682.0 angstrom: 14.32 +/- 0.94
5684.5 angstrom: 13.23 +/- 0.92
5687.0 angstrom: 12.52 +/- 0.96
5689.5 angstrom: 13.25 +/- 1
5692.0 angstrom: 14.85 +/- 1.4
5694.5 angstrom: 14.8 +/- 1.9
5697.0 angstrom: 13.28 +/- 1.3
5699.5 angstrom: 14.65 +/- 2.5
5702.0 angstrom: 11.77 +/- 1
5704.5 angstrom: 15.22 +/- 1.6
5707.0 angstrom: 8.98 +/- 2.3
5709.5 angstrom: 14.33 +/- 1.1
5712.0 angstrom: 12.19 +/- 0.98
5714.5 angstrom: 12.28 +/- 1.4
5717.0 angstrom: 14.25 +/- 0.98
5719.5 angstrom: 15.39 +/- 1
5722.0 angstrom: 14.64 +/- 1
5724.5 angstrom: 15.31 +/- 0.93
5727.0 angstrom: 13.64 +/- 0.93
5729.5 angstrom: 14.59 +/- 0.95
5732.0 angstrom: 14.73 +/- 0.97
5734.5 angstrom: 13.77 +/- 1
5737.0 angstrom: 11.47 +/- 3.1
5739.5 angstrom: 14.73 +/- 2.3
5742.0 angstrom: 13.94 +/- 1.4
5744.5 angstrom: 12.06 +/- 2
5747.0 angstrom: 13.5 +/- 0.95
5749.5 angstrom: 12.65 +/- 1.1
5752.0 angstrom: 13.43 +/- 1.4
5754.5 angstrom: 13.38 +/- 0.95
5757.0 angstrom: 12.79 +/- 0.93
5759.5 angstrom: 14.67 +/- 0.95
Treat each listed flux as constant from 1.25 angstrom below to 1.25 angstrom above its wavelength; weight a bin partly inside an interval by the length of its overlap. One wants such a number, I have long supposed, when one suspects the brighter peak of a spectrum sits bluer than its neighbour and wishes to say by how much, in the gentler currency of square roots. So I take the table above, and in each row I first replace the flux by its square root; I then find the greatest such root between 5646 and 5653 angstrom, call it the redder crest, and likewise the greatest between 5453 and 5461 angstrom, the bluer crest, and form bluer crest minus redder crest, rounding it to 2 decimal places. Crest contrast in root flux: -0.05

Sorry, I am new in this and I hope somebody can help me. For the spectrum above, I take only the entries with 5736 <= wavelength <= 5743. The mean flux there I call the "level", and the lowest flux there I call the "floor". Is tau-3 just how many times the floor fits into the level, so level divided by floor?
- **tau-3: 1.17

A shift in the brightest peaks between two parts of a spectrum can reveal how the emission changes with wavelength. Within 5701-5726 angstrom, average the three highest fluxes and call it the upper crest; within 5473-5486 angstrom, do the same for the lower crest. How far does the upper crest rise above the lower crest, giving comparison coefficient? 2.0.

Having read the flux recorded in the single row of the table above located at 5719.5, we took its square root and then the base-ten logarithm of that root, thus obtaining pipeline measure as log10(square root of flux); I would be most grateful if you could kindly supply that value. 0.59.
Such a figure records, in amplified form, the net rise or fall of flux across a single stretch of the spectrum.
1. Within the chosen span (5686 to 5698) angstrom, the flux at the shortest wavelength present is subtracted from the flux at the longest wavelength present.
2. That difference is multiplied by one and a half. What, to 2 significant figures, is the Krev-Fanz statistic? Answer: 1.1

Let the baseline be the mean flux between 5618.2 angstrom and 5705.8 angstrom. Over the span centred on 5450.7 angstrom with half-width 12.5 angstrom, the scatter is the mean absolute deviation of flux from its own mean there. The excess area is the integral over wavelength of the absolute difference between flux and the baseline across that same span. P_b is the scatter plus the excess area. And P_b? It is 22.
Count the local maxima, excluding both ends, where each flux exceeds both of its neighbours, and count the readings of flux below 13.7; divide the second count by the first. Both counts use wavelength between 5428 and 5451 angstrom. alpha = 1.0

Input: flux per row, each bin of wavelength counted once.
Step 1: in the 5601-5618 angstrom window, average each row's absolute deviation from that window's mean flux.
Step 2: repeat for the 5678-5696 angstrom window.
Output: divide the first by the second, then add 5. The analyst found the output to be 6.1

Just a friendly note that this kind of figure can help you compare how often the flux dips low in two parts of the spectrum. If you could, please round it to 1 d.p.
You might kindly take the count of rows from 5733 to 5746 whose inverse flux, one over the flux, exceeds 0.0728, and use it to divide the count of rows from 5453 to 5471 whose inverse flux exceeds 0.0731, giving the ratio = 1.0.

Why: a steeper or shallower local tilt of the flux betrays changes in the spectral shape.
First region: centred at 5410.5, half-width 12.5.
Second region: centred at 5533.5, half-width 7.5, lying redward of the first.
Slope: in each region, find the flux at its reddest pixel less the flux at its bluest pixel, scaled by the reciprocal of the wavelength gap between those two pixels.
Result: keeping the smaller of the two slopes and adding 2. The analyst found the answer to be 1.91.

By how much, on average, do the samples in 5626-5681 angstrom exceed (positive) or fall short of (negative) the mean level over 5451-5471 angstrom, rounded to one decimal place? -0.4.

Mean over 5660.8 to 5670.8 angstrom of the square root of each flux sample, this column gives 3.63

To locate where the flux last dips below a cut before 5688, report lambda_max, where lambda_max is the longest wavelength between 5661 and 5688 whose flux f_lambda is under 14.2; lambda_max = 5687.0 angstrom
